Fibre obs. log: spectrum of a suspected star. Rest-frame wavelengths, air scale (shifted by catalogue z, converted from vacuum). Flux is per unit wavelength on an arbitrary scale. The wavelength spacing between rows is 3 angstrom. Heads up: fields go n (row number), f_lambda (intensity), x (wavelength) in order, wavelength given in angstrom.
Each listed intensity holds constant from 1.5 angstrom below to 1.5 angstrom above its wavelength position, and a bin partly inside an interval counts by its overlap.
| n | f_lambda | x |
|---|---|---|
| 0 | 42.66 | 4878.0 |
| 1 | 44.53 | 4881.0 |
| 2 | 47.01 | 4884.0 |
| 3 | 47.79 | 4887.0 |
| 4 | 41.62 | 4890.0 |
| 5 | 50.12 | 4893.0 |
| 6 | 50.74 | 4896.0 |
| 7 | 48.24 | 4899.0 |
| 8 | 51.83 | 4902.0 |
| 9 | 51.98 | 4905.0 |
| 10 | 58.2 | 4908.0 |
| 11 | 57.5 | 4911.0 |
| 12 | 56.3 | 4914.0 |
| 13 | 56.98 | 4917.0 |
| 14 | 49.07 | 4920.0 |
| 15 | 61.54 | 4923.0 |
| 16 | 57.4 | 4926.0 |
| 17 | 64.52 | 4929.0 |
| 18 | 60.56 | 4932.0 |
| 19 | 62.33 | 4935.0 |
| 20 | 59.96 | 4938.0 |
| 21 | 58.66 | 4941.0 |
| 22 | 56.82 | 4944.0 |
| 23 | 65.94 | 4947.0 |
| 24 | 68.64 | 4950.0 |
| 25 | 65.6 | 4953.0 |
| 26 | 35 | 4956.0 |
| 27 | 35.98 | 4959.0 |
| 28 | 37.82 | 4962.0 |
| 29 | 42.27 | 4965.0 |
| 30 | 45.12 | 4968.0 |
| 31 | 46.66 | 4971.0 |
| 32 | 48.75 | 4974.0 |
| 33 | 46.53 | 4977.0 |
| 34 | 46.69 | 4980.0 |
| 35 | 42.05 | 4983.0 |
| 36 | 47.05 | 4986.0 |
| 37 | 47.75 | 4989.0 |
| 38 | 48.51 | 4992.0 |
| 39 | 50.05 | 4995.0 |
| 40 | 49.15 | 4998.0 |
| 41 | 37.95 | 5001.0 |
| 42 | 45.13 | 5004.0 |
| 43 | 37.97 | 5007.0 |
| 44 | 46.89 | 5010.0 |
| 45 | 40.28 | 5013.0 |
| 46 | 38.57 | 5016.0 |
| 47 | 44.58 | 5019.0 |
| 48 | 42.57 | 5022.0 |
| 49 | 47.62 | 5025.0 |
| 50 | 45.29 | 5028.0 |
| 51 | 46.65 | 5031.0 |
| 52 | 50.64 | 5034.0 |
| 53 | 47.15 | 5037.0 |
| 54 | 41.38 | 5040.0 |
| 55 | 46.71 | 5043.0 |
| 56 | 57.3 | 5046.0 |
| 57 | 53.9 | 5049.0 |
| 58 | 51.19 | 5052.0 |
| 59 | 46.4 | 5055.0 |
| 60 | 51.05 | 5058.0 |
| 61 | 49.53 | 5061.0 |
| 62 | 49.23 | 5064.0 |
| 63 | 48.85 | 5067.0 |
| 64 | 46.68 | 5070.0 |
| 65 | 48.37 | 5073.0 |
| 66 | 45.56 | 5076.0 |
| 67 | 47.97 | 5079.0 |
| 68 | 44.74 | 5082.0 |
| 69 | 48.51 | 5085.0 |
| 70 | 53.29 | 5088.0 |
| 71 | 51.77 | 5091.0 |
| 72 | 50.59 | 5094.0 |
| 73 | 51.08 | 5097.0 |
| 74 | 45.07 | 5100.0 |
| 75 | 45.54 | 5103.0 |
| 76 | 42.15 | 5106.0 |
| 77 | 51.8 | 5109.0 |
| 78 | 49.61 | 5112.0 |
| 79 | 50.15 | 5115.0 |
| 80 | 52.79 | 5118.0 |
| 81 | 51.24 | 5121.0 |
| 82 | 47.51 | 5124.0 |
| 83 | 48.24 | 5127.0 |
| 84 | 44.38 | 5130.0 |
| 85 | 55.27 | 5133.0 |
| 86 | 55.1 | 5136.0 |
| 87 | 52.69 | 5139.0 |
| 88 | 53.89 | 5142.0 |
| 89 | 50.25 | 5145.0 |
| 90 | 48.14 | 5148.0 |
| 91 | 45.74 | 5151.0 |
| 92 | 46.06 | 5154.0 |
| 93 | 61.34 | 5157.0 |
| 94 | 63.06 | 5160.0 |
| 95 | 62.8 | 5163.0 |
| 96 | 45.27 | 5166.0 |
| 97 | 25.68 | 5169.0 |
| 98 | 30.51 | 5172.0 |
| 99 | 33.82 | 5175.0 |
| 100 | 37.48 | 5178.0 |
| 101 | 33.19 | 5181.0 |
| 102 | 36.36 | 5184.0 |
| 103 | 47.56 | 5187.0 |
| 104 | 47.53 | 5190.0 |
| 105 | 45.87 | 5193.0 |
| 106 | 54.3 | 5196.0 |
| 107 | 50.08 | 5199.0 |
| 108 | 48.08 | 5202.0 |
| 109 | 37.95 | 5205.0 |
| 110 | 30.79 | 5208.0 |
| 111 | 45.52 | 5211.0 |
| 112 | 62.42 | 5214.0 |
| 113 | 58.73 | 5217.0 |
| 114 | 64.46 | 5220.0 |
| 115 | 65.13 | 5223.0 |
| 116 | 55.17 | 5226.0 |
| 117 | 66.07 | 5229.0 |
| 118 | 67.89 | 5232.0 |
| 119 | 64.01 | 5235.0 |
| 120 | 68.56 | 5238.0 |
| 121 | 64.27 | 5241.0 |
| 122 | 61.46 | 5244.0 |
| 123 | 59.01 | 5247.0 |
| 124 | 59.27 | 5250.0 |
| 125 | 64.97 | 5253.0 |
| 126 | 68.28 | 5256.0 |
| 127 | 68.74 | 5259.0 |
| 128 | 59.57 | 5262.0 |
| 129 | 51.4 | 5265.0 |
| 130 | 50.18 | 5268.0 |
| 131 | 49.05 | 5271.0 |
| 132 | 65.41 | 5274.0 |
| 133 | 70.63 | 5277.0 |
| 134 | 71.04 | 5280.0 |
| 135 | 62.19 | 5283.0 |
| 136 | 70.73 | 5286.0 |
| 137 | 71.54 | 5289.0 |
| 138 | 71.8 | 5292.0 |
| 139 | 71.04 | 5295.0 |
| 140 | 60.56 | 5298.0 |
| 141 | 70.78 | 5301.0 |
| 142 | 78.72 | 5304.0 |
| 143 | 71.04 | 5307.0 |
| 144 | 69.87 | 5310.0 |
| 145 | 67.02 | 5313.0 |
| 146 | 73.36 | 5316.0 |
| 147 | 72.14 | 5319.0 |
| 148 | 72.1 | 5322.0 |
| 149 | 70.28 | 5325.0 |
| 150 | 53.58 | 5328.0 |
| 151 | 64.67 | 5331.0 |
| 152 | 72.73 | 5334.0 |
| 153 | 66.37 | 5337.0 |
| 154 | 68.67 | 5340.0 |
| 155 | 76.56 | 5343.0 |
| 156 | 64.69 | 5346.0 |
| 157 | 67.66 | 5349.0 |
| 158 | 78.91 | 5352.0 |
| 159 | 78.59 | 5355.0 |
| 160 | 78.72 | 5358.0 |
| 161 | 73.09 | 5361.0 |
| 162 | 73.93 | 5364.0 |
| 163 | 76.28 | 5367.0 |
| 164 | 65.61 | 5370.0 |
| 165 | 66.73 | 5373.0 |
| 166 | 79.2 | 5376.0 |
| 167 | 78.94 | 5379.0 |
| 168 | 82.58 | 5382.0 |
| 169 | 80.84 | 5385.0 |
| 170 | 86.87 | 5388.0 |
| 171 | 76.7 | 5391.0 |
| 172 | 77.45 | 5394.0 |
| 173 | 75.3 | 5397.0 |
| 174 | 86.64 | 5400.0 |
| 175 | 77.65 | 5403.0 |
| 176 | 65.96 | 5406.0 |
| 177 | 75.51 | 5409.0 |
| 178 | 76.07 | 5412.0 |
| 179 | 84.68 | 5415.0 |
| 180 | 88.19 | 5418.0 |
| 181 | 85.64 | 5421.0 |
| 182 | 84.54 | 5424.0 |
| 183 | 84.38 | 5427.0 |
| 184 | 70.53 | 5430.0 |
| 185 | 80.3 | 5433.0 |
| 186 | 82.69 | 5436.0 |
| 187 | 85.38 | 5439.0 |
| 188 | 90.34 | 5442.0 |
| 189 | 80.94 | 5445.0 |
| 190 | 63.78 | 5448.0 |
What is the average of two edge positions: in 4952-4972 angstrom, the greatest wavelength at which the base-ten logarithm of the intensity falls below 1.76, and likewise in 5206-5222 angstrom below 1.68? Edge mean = 5091.0 angstrom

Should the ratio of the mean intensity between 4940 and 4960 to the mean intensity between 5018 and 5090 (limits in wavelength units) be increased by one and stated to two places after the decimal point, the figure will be 2.15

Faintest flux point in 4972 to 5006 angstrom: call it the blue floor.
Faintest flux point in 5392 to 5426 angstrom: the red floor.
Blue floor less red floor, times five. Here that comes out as -140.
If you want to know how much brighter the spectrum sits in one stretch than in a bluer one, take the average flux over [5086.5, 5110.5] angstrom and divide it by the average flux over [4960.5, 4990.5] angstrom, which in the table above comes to 1.09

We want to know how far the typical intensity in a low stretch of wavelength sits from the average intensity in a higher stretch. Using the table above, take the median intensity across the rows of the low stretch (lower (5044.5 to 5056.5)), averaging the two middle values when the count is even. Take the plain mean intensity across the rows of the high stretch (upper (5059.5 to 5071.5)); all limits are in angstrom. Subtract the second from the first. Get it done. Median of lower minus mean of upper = 4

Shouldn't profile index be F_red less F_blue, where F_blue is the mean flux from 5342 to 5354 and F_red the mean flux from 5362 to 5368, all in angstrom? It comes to 3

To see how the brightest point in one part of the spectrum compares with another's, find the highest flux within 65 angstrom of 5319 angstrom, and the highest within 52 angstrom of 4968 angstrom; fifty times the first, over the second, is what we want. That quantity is 60.2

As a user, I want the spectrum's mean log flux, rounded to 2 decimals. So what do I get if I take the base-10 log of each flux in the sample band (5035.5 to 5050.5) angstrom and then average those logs 1.69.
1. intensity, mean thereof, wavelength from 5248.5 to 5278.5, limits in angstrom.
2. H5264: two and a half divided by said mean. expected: 0.041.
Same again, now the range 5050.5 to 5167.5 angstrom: 0.050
